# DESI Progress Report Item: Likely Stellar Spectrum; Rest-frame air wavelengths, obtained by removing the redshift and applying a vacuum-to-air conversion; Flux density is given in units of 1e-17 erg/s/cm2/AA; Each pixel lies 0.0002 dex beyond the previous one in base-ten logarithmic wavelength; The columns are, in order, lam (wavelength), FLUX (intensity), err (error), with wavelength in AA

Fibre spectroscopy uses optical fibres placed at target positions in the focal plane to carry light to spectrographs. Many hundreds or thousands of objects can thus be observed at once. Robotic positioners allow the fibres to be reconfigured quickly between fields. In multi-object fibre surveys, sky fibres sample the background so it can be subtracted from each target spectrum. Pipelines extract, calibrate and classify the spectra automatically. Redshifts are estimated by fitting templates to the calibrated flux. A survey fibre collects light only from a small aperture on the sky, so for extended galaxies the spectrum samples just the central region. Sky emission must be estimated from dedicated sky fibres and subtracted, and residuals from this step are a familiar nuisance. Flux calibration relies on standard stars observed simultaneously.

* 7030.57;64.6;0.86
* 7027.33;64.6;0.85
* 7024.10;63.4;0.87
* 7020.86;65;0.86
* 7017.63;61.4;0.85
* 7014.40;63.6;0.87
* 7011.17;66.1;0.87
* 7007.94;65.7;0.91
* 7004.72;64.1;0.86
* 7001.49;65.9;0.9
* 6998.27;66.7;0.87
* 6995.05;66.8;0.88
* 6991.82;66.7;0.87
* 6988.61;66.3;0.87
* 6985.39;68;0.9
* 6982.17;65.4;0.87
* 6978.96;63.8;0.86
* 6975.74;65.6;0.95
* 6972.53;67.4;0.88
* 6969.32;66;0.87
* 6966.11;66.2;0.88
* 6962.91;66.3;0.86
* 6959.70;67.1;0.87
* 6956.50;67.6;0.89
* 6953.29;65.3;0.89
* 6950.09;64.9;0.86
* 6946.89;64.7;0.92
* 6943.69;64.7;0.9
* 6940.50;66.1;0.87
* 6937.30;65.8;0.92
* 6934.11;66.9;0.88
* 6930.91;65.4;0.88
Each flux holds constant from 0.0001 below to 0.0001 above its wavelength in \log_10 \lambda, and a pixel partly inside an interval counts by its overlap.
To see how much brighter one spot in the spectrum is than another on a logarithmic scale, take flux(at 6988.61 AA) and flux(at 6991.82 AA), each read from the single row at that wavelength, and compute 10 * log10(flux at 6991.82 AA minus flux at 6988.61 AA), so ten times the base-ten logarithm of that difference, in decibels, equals -4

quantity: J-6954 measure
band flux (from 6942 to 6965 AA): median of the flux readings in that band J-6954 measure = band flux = 65.3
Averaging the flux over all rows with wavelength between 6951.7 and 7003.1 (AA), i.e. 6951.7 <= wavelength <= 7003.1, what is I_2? 66.3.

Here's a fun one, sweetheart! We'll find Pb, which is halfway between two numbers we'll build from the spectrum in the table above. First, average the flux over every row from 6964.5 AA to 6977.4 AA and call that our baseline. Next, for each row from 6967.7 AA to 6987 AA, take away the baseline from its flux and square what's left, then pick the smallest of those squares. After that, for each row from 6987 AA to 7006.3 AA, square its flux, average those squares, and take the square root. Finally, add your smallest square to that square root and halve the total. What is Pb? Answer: 33.1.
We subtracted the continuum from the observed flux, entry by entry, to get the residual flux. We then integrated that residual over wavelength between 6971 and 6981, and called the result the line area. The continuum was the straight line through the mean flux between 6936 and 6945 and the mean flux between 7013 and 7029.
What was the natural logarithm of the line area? 2.2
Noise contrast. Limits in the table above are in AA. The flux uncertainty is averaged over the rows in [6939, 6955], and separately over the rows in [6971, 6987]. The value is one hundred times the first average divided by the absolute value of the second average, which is 100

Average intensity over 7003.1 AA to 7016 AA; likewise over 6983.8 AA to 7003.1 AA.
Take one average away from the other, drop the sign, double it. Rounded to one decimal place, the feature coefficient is 3.7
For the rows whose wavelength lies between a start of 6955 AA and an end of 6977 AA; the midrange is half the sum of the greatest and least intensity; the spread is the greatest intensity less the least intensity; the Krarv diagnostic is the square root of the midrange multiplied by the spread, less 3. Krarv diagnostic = 8.5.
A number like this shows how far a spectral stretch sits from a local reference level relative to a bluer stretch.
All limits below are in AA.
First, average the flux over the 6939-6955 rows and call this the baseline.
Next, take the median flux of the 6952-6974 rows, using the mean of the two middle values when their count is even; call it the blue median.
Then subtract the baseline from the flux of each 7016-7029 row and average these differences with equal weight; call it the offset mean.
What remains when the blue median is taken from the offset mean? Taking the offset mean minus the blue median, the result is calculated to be -67.8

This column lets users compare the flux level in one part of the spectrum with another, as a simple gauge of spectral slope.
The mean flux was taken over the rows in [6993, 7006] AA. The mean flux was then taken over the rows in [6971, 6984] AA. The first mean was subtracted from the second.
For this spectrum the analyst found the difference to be -0.3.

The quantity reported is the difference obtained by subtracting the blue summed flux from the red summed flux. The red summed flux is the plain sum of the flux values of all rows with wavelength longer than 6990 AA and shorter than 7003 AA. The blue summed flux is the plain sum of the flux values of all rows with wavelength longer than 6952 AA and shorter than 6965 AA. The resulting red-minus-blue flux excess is -0.2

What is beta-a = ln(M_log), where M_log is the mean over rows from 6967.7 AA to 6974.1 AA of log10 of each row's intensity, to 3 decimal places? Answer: 0.601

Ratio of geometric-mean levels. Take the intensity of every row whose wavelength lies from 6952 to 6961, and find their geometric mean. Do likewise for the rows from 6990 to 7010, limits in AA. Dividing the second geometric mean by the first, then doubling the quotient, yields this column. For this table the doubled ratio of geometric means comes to 1.98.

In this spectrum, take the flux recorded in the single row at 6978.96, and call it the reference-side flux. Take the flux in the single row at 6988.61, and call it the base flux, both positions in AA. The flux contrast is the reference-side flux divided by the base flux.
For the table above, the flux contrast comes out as 0.96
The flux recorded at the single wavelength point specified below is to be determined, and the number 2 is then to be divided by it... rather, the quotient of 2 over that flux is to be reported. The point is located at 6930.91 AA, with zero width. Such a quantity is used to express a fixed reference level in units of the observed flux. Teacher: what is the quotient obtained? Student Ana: 0.0306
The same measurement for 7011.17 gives 0.0303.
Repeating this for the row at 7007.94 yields 0.0304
